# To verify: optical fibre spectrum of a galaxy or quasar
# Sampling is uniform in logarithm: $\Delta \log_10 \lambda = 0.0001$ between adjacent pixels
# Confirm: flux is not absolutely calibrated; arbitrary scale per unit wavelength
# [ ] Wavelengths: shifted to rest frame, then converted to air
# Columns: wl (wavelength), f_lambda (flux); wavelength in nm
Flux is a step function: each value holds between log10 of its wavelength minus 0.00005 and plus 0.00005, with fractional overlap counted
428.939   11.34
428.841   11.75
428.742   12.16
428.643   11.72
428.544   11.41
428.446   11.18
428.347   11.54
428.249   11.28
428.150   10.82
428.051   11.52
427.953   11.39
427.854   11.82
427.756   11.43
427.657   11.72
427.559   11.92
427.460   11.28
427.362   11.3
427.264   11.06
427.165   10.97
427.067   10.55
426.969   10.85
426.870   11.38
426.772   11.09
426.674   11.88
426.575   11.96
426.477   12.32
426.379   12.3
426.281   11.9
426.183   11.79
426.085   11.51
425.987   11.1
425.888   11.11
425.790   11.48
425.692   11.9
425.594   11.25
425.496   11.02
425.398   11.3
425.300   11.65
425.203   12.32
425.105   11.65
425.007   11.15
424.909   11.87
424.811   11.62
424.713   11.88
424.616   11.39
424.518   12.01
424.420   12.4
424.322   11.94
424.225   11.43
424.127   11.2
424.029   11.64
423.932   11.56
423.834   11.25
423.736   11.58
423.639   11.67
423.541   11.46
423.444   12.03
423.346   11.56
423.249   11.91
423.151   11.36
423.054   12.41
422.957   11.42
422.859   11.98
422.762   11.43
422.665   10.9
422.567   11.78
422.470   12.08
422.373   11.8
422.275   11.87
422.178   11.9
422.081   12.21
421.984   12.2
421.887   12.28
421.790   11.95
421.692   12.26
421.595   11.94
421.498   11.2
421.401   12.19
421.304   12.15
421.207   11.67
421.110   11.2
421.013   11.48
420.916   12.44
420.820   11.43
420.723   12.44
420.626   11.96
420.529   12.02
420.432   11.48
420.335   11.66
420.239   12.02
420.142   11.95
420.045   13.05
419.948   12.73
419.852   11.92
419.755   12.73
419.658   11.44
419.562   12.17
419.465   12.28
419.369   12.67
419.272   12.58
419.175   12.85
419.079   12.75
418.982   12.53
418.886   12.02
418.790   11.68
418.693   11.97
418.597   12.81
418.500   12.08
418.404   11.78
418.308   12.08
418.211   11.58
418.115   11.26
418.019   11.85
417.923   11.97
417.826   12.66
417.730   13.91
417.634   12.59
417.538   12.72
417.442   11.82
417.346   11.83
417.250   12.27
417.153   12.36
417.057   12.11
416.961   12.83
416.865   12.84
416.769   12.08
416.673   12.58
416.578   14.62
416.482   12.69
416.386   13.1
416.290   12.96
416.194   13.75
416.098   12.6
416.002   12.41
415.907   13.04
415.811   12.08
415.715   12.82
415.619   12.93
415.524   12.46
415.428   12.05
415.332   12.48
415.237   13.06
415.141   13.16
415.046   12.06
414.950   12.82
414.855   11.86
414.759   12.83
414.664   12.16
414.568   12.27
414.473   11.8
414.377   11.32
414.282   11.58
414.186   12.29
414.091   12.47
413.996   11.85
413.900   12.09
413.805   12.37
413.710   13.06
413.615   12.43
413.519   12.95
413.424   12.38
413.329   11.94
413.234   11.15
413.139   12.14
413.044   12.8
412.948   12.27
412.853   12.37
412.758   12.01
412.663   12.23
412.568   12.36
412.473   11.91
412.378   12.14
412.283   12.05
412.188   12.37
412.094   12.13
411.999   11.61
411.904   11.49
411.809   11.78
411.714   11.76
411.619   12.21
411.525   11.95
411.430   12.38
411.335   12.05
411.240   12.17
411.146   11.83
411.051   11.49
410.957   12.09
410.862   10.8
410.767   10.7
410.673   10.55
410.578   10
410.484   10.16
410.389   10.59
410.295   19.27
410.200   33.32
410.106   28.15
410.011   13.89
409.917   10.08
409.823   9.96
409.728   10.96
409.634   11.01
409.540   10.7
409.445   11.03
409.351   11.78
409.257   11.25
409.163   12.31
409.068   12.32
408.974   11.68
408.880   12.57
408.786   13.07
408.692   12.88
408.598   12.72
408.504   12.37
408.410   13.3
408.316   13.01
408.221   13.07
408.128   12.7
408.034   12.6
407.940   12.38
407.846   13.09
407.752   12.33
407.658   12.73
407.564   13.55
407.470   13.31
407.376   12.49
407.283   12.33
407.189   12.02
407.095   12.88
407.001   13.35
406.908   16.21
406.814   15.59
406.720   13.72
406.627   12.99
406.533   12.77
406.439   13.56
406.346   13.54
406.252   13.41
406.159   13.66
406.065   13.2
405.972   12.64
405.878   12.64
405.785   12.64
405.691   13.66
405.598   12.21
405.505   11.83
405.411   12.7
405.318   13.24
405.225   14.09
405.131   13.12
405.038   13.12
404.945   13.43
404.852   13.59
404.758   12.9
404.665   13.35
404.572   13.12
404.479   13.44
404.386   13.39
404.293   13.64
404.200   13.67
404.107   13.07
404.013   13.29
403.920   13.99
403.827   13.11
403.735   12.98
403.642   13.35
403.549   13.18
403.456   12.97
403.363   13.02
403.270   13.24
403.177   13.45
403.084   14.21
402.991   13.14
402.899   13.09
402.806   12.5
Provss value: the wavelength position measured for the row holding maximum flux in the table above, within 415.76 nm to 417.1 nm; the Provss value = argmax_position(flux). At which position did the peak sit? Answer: 416.578 nm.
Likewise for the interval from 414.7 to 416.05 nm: 415.141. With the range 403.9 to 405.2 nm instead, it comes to 403.920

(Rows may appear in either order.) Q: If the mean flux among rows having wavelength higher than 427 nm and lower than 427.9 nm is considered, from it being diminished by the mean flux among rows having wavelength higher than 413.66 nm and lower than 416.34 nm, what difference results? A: -1.1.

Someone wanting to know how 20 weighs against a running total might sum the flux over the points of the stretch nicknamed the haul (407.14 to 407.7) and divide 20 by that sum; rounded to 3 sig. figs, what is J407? 0.262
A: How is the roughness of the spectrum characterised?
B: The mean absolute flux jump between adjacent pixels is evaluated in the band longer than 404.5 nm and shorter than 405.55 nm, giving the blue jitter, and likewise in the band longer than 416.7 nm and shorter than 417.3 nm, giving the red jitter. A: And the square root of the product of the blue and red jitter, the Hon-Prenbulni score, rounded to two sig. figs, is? 0.43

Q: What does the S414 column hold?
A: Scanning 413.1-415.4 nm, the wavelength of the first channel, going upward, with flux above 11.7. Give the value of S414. 413.139 nm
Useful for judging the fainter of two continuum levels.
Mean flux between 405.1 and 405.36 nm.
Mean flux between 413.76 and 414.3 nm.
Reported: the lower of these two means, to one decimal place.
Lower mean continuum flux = 12.1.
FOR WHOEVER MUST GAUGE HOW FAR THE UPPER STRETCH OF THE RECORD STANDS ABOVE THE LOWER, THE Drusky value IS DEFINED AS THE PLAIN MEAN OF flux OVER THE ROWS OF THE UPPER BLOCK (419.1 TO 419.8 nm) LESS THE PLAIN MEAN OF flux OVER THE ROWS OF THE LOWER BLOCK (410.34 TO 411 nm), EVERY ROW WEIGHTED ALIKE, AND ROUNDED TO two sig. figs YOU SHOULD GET 1.7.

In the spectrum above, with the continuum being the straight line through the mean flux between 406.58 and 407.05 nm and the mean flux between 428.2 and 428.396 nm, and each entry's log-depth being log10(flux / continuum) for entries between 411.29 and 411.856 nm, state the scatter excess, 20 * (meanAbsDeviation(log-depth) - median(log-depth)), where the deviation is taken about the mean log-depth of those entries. 1.3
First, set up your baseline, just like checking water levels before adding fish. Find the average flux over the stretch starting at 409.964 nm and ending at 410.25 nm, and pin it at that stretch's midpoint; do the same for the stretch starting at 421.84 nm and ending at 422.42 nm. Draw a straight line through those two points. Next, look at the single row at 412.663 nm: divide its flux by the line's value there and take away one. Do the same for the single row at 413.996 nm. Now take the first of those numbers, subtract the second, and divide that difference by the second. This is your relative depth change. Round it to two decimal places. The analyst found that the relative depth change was 0.05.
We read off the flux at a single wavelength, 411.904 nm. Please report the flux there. 11.49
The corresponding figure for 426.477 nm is 12.32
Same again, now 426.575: 11.96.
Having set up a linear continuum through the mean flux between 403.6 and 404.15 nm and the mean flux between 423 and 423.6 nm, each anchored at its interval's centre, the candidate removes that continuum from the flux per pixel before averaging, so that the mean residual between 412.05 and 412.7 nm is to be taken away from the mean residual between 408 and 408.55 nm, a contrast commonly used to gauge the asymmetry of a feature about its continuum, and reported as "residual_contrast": 0.4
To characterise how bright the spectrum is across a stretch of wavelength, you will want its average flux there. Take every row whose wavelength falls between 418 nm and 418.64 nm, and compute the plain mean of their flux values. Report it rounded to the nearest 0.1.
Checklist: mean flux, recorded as 11.9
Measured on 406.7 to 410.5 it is 13.5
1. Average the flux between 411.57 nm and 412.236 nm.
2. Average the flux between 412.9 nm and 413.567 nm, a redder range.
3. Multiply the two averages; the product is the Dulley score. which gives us 146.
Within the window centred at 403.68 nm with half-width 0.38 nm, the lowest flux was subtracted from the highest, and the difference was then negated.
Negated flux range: -1.0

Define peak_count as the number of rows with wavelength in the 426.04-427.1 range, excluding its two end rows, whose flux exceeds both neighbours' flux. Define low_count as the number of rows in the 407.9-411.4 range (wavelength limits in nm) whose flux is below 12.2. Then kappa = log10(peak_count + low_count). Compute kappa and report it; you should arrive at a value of 1.3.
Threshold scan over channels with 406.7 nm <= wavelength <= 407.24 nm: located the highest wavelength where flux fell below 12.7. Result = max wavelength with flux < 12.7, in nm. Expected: 407.189 nm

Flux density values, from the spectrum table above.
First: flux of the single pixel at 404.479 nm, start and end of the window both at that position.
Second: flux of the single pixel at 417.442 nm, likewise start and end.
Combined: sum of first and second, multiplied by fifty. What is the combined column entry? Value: 1263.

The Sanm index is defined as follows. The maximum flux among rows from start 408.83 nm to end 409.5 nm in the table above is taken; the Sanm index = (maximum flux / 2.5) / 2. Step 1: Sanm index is 2.51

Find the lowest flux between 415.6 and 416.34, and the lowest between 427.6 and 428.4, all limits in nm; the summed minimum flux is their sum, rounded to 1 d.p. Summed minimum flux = 22.9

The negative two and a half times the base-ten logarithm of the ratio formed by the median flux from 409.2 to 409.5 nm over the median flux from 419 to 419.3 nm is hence 0.14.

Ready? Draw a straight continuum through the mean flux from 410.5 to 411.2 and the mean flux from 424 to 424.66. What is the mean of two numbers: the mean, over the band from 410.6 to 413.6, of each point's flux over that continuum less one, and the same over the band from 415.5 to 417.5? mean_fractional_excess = 0.10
